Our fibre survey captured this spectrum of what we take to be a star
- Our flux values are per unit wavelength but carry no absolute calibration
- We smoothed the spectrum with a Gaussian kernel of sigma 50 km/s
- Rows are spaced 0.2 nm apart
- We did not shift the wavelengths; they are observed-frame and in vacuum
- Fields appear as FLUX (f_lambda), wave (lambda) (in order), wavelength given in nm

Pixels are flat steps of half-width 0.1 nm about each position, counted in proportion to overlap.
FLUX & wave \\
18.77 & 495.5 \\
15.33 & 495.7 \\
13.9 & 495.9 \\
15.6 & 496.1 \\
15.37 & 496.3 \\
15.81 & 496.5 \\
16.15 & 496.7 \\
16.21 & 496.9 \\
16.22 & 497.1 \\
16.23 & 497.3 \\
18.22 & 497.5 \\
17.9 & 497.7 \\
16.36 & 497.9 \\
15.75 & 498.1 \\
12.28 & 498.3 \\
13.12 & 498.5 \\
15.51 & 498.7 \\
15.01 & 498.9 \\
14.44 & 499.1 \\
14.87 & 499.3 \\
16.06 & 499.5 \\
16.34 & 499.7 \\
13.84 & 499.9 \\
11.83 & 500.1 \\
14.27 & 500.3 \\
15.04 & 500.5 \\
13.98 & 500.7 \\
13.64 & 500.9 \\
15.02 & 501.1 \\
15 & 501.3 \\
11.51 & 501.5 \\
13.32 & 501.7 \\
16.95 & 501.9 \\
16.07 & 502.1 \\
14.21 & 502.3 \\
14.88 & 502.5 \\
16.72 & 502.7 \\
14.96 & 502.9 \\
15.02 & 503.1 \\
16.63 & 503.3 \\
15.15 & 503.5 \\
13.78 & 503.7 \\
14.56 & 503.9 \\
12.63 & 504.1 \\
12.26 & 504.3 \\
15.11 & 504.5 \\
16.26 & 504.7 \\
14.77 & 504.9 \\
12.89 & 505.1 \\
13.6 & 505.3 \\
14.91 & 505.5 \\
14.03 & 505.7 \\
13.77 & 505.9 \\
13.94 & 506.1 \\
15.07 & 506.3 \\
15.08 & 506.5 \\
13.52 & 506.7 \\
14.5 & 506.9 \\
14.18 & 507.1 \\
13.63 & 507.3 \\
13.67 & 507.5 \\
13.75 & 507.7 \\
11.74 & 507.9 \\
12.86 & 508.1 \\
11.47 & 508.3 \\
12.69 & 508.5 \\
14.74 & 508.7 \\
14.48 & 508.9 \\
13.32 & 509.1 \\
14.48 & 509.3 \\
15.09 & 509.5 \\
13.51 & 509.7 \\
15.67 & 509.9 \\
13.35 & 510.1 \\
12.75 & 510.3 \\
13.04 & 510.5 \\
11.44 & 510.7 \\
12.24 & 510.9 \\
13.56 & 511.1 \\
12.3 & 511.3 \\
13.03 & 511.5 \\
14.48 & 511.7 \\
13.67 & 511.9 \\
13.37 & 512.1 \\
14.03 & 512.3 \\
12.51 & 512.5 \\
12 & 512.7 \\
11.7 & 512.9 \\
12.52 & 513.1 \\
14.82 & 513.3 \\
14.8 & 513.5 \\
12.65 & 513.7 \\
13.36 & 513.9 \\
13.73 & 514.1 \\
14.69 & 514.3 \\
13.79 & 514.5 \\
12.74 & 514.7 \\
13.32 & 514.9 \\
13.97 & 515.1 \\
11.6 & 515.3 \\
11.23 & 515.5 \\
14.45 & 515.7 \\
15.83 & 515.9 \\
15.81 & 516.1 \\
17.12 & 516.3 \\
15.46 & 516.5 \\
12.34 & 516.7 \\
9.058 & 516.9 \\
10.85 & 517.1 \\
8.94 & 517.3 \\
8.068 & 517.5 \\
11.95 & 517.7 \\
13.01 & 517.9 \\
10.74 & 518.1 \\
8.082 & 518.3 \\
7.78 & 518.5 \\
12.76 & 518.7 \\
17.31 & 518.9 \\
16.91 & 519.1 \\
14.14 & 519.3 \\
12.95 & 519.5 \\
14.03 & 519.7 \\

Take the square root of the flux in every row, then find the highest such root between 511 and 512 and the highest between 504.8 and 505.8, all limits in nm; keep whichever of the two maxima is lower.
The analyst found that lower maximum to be 3.81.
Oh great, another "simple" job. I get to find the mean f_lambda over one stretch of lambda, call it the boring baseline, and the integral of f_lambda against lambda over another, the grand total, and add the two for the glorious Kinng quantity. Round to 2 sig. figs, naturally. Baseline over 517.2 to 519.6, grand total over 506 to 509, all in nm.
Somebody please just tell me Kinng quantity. 53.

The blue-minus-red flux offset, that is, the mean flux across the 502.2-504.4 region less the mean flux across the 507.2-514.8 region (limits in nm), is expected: 1.3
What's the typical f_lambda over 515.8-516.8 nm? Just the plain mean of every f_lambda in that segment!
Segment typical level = 15.3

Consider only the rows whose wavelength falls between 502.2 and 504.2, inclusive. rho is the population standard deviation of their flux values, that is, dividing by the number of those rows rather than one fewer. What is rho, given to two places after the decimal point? 1.16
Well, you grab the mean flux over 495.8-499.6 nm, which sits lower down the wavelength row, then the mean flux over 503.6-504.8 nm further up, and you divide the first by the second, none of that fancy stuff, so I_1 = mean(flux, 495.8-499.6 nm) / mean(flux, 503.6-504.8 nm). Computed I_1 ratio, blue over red 1.10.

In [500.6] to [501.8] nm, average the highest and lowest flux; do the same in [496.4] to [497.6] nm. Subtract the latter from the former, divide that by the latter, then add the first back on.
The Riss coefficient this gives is 13.0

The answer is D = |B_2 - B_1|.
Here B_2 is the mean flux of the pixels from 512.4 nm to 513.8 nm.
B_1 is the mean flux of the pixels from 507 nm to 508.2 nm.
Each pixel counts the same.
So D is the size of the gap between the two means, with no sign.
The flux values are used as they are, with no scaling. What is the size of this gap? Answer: 0.3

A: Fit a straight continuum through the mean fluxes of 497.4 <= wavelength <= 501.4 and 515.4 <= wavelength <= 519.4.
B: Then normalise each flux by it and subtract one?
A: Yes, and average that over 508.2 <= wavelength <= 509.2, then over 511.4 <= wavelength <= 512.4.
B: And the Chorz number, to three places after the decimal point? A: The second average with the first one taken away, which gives 0.058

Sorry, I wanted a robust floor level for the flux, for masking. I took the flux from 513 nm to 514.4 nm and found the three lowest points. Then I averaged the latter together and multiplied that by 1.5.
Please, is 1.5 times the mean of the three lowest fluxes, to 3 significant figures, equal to 19.3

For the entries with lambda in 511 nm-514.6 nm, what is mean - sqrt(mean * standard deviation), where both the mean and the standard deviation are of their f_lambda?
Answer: 9.8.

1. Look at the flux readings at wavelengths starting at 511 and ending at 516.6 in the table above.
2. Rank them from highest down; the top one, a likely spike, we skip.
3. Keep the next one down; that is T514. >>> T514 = 15.83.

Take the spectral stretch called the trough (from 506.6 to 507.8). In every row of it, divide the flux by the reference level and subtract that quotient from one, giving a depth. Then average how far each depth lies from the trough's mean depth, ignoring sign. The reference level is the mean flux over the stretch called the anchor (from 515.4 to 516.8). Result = 0.02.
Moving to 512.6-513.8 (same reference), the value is 0.08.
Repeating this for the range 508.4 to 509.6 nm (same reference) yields 0.05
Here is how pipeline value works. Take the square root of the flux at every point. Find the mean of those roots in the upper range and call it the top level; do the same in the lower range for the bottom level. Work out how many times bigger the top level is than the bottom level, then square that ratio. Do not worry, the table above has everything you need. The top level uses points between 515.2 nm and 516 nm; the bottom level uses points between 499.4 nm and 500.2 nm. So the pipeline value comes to 0.91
